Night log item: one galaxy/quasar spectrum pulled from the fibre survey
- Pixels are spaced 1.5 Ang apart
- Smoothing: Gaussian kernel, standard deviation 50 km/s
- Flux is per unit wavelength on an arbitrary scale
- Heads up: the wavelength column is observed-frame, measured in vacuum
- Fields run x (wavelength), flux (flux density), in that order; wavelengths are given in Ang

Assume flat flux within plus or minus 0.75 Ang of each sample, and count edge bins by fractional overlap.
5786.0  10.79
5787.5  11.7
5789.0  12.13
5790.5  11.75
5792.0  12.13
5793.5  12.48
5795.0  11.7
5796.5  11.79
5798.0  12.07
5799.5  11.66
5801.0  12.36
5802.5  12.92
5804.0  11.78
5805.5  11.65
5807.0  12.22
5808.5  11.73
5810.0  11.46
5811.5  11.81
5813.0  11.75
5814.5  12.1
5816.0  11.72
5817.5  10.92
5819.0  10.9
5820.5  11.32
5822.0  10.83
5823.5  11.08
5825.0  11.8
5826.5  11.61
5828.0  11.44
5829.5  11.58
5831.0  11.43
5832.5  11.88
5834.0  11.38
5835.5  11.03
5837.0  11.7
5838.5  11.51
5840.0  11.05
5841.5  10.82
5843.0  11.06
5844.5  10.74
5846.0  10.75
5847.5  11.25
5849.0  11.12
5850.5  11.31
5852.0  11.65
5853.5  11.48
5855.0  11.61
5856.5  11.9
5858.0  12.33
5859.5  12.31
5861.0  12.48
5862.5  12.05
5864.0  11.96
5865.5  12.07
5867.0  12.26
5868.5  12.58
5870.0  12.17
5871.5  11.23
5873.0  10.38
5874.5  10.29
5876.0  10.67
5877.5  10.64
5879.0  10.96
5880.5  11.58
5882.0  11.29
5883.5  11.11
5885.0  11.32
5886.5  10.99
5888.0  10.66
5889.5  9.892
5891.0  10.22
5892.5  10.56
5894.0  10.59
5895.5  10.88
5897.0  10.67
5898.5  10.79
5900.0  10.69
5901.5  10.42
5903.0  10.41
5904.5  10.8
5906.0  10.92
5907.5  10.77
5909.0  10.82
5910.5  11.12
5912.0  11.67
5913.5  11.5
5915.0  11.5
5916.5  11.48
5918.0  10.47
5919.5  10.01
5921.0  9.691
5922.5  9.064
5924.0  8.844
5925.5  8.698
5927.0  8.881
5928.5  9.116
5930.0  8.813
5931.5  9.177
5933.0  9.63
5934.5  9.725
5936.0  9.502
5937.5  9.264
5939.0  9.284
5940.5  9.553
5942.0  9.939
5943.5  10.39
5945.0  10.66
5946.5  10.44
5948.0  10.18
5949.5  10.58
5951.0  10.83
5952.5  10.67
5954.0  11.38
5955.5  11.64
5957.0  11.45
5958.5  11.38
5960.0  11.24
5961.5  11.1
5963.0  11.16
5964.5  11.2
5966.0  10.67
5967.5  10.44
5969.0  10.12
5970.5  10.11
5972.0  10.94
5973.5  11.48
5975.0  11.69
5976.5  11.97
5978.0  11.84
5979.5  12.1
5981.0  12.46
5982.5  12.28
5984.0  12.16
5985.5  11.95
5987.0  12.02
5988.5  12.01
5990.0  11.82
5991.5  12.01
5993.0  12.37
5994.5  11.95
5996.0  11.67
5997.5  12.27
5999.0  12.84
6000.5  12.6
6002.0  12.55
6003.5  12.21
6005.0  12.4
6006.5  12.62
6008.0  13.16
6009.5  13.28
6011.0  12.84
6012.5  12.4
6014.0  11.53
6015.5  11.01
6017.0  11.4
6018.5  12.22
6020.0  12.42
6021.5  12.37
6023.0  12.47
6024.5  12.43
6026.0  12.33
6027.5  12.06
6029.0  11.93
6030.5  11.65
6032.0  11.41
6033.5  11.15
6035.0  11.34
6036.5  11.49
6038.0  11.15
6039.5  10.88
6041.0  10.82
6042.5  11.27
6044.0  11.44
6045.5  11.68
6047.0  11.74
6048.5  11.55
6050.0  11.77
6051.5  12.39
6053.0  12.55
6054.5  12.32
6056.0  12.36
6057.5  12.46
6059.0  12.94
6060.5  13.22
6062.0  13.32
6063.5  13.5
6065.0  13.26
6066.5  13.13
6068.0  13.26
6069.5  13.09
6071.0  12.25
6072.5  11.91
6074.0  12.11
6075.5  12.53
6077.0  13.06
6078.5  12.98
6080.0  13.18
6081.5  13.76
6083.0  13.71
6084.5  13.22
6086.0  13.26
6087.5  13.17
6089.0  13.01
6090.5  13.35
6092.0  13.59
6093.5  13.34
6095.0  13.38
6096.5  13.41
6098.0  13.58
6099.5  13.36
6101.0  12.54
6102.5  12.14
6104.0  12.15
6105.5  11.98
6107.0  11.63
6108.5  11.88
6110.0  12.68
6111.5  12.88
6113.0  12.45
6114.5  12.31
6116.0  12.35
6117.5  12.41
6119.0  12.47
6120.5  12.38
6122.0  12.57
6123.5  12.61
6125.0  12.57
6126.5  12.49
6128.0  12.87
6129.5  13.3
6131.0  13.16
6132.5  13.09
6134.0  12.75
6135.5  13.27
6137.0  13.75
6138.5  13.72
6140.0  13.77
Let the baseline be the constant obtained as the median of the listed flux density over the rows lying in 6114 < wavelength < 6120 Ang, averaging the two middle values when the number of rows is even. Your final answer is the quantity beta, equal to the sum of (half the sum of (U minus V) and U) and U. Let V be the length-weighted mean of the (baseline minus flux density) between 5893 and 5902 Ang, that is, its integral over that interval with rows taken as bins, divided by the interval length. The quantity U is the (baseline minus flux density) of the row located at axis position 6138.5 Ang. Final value -3.5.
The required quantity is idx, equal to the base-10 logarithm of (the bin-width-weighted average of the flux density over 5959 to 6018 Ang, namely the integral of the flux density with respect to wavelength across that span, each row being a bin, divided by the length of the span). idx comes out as 1.07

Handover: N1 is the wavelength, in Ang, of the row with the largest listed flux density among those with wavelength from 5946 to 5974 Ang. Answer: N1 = 5955.5 Ang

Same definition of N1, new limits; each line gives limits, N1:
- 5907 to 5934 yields 5912.0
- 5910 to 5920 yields 5912.0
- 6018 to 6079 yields 6063.5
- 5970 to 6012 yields 6009.5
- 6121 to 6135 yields 6129.5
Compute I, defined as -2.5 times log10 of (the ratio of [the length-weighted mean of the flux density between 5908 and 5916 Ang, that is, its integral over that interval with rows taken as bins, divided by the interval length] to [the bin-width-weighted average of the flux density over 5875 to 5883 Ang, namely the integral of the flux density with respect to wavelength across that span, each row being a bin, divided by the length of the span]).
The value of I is -0.03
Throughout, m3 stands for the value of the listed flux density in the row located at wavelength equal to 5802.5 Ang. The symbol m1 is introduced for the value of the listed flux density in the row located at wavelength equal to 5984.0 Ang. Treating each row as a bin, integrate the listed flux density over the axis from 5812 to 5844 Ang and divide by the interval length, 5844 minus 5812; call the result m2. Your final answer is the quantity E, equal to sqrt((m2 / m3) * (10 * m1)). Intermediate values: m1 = 12.16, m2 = 11.4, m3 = 12.92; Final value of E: 10.3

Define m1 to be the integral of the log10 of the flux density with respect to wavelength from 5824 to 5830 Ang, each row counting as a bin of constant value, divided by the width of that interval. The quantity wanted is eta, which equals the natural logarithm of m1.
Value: 0.062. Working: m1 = 1.06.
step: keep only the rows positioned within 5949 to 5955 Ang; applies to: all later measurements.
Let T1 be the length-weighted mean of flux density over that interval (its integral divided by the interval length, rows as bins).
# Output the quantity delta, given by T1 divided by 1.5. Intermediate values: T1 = 10.9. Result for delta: 7.3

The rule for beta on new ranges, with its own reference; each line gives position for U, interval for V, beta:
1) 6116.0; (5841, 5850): -0.6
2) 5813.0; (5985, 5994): 1.1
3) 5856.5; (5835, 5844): 0.4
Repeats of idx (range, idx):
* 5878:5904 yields 1.03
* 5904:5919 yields 1.05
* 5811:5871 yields 1.06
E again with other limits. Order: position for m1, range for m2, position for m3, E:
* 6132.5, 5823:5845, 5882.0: 11.5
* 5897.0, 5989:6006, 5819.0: 10.9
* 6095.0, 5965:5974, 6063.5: 10.3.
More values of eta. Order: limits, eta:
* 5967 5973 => 0.018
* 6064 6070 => 0.114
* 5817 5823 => 0.040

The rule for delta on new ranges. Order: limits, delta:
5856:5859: 8.1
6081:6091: 8.9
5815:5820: 7.5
